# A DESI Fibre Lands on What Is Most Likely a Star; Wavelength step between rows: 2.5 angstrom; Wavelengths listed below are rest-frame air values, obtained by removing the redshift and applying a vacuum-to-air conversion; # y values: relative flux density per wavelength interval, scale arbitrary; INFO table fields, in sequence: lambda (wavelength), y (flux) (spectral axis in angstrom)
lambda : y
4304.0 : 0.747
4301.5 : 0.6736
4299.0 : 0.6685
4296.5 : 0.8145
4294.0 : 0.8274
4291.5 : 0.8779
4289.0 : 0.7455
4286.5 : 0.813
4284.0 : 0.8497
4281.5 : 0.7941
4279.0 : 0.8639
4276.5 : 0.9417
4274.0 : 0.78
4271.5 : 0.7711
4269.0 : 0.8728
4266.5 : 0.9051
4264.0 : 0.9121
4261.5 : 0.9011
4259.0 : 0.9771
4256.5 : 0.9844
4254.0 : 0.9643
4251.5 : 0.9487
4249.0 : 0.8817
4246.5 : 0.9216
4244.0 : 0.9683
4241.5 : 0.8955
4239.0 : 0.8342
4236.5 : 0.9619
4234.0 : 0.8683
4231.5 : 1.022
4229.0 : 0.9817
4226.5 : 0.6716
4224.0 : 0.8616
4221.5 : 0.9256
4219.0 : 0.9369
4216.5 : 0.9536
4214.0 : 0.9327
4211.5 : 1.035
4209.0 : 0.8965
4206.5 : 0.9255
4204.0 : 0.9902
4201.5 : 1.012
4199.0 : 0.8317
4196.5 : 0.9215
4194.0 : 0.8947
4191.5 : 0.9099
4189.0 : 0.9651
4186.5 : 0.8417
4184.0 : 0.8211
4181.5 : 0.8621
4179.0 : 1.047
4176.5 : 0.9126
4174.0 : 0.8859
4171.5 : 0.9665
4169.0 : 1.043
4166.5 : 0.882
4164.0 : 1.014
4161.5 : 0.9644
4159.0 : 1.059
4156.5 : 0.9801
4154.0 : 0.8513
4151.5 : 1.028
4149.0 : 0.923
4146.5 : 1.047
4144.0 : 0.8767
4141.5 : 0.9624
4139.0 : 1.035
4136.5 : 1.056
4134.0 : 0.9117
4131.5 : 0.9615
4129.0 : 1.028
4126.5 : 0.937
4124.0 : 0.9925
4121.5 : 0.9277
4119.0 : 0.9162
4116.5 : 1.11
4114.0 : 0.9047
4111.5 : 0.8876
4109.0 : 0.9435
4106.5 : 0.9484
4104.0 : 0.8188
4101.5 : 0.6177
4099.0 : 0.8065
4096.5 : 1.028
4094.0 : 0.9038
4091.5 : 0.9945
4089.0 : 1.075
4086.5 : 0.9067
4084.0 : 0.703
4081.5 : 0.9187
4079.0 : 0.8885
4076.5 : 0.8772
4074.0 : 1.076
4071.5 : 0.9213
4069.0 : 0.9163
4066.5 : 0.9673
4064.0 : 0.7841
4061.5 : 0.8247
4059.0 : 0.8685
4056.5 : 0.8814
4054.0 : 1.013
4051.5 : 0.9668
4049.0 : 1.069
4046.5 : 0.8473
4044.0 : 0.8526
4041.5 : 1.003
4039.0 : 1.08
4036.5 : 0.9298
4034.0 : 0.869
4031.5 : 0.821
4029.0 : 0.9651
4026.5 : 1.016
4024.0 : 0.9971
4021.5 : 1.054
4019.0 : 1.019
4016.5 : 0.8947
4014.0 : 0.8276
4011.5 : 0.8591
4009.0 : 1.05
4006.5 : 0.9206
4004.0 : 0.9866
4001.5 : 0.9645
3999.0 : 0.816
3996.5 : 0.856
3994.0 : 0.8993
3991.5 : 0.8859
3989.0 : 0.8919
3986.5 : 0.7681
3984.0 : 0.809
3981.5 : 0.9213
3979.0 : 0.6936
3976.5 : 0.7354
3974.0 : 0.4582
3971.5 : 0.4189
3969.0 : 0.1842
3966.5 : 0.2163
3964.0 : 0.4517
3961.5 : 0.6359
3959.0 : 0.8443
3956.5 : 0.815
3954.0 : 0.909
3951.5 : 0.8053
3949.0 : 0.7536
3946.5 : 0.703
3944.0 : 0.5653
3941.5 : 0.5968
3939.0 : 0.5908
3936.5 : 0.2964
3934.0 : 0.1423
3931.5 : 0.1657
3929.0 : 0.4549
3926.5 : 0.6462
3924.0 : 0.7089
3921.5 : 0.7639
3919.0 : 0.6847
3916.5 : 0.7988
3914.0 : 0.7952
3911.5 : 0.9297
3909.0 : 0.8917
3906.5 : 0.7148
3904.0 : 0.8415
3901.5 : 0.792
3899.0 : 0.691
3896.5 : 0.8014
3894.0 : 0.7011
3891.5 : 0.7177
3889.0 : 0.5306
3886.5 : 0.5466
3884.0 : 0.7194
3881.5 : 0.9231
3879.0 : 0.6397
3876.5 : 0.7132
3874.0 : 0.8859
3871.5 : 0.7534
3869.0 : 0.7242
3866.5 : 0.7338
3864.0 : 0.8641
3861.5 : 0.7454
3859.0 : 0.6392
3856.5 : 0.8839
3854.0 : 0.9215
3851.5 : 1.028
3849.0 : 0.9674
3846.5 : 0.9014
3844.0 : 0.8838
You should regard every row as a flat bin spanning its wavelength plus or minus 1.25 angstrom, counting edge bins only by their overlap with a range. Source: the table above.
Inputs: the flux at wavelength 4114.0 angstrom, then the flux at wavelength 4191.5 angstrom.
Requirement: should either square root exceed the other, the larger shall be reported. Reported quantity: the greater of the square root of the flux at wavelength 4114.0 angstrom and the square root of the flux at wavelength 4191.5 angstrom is 0.95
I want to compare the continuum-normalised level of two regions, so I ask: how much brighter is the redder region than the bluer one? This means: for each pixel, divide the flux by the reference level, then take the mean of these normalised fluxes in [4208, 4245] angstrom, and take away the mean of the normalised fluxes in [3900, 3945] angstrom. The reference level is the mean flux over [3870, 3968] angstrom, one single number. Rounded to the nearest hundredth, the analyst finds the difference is 0.42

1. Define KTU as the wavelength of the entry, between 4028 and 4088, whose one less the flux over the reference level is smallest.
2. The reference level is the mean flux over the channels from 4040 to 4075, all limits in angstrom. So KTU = 4039.0 angstrom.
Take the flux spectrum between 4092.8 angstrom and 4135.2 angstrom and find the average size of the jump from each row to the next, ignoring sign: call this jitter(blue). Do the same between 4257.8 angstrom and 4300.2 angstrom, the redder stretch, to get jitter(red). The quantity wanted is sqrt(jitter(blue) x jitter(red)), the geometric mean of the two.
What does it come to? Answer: 0.083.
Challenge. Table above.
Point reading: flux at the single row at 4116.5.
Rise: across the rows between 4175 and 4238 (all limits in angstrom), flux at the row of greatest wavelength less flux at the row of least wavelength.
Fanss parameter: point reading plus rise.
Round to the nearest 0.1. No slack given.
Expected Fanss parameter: 1.2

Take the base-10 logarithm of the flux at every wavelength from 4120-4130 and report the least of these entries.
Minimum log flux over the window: -0.033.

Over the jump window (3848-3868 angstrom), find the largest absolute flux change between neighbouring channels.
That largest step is 0.245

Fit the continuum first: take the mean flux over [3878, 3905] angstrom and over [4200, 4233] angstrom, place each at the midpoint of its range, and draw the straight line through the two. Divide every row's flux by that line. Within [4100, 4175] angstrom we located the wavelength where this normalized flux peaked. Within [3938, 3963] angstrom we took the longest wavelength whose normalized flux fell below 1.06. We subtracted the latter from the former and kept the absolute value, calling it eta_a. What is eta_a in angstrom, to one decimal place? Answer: 155.0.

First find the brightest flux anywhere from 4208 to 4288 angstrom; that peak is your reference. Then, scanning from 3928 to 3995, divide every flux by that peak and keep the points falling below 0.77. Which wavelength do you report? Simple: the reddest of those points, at 3986.5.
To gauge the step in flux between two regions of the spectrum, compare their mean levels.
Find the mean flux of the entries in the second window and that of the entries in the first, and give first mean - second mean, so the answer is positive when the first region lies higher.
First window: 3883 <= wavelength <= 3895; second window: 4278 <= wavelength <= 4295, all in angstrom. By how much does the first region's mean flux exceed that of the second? -0.18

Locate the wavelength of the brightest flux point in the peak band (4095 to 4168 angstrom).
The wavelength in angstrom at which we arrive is 4116.5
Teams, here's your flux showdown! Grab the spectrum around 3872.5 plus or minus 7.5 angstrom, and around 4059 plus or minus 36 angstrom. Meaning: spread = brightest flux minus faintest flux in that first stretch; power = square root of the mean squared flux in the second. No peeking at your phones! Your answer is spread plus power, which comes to 1.18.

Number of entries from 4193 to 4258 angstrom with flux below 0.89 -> 6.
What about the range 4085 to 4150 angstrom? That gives 5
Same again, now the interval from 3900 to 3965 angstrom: 23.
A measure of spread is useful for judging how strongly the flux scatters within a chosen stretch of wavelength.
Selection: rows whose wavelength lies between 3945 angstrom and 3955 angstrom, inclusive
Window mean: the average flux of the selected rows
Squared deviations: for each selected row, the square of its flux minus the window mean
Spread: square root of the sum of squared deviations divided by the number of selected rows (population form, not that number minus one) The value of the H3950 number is 0.076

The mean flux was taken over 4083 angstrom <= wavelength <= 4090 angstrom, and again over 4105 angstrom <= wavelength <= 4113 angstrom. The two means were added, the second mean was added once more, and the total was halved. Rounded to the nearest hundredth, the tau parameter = 1.37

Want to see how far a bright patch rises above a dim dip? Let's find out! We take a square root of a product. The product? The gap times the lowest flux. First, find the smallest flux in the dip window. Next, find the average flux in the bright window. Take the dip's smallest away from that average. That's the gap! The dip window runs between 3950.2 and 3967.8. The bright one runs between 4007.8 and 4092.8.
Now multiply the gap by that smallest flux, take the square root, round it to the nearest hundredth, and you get 0.39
